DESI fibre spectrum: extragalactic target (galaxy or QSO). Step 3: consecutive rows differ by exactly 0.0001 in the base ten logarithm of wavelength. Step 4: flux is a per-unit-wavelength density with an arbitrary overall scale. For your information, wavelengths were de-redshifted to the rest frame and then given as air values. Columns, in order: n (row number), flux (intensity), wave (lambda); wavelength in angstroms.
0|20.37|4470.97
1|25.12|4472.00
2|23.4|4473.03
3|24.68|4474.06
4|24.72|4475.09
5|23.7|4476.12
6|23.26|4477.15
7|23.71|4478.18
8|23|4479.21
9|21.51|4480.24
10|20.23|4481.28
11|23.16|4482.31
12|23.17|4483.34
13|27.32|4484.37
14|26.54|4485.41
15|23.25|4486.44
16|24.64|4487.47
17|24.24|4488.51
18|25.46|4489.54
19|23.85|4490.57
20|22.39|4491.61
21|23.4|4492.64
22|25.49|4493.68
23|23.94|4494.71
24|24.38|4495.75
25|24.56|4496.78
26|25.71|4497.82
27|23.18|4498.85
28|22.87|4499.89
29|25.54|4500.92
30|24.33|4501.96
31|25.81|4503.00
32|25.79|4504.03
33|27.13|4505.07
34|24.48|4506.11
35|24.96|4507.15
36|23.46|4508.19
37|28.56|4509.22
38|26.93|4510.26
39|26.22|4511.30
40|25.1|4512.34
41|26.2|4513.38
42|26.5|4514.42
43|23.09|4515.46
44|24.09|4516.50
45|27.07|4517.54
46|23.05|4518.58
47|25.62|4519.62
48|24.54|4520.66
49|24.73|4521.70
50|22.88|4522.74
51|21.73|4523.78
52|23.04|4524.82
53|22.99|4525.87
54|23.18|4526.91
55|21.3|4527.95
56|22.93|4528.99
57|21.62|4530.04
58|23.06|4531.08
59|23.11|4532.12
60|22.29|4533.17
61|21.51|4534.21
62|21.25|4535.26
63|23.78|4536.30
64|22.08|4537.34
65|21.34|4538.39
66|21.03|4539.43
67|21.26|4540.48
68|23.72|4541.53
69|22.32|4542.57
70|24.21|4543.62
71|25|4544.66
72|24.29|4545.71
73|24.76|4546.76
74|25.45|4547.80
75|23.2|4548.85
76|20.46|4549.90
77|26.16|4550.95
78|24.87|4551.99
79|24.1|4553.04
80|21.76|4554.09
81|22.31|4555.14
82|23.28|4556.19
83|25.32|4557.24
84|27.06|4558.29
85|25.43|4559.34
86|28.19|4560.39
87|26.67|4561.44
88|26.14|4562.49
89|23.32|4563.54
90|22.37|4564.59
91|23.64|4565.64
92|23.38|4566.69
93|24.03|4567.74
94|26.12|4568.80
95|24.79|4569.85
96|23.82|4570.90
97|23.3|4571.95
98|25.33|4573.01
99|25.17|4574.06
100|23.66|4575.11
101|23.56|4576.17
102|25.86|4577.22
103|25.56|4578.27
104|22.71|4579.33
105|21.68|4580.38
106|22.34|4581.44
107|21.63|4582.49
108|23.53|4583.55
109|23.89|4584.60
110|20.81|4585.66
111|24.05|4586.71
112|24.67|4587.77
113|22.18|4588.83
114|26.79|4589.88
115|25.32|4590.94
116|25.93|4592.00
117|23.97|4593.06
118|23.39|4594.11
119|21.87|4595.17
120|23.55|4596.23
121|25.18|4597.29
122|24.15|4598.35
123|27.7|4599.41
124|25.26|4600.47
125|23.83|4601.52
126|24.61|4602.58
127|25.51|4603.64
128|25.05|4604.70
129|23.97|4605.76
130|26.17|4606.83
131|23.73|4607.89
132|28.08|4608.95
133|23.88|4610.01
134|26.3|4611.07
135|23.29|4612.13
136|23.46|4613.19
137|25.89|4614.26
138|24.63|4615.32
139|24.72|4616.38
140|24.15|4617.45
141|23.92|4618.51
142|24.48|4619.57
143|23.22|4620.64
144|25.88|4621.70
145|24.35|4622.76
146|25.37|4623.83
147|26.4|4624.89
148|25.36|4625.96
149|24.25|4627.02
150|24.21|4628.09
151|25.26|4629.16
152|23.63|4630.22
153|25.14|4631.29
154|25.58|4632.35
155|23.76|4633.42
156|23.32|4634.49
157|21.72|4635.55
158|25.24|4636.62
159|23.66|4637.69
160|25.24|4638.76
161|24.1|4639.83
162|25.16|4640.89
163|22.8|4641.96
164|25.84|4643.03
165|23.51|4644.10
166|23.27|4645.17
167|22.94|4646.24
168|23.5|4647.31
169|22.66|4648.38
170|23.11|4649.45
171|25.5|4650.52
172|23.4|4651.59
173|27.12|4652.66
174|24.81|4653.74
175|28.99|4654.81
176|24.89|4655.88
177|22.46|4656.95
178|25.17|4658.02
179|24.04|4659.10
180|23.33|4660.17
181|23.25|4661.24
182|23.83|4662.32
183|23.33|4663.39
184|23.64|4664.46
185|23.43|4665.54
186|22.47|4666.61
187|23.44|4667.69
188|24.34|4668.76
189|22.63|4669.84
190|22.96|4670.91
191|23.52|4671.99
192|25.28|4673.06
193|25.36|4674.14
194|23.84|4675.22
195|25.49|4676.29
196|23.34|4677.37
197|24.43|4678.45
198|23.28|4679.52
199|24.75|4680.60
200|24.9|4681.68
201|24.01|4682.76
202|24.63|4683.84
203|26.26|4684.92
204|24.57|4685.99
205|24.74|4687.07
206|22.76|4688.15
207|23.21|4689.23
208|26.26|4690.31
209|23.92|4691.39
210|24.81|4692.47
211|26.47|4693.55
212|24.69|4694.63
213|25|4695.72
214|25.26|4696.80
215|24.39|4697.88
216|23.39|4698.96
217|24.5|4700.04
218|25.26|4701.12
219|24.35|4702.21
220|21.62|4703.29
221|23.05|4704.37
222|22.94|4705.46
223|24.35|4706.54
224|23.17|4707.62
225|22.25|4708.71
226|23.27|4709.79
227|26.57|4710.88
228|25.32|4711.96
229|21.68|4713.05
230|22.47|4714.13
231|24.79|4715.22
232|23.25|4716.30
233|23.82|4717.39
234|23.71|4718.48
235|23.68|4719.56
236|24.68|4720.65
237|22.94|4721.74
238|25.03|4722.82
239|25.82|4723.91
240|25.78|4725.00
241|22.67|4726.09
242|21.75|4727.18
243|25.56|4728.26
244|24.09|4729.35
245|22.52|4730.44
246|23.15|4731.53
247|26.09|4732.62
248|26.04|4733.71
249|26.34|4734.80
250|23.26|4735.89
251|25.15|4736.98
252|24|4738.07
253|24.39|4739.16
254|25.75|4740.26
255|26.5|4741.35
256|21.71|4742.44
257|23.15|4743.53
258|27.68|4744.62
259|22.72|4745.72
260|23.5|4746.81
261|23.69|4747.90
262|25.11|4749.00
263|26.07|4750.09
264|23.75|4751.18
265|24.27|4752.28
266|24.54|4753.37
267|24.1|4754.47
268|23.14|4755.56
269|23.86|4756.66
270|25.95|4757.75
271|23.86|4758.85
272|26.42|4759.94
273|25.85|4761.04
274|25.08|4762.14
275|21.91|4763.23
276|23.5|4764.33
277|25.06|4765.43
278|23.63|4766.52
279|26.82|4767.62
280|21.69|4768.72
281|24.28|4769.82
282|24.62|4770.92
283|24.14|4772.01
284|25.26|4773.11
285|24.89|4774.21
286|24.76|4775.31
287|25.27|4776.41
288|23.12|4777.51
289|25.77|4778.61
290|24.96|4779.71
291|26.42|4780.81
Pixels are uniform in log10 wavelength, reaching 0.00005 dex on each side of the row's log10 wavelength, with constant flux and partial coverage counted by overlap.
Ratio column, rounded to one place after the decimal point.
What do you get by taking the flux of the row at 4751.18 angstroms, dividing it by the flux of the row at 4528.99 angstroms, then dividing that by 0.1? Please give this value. 10.4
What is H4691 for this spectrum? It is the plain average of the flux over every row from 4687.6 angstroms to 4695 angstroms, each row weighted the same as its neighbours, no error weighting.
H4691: 24.6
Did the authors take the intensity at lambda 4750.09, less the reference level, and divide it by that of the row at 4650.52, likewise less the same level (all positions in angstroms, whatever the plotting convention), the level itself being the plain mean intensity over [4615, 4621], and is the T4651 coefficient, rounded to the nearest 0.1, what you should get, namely 1.4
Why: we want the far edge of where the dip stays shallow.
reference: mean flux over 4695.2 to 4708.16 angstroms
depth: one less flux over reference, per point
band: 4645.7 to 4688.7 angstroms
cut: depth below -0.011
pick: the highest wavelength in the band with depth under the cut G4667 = 4687.07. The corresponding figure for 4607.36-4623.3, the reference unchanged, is 4622.76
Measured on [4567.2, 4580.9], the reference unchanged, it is 4578.27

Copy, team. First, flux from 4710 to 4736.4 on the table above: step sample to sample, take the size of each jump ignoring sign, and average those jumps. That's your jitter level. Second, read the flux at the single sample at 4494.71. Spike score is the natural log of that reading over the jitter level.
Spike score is 2.79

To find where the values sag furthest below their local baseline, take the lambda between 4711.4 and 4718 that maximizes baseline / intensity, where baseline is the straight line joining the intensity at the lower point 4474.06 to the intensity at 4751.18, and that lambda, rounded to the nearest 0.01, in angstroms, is 4713.05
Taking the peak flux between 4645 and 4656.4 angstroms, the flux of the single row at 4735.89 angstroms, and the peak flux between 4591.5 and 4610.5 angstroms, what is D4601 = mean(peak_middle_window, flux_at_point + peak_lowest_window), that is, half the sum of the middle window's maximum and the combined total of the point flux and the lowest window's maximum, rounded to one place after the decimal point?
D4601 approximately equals 40.2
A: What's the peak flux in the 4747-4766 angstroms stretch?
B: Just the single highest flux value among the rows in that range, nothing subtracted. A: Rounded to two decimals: 26.42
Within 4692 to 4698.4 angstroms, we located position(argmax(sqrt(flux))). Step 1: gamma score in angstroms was 4693.55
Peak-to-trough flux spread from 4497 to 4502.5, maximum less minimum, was 2.8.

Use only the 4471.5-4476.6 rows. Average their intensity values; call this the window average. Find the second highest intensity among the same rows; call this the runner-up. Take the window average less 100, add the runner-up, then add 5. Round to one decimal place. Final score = -46.0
